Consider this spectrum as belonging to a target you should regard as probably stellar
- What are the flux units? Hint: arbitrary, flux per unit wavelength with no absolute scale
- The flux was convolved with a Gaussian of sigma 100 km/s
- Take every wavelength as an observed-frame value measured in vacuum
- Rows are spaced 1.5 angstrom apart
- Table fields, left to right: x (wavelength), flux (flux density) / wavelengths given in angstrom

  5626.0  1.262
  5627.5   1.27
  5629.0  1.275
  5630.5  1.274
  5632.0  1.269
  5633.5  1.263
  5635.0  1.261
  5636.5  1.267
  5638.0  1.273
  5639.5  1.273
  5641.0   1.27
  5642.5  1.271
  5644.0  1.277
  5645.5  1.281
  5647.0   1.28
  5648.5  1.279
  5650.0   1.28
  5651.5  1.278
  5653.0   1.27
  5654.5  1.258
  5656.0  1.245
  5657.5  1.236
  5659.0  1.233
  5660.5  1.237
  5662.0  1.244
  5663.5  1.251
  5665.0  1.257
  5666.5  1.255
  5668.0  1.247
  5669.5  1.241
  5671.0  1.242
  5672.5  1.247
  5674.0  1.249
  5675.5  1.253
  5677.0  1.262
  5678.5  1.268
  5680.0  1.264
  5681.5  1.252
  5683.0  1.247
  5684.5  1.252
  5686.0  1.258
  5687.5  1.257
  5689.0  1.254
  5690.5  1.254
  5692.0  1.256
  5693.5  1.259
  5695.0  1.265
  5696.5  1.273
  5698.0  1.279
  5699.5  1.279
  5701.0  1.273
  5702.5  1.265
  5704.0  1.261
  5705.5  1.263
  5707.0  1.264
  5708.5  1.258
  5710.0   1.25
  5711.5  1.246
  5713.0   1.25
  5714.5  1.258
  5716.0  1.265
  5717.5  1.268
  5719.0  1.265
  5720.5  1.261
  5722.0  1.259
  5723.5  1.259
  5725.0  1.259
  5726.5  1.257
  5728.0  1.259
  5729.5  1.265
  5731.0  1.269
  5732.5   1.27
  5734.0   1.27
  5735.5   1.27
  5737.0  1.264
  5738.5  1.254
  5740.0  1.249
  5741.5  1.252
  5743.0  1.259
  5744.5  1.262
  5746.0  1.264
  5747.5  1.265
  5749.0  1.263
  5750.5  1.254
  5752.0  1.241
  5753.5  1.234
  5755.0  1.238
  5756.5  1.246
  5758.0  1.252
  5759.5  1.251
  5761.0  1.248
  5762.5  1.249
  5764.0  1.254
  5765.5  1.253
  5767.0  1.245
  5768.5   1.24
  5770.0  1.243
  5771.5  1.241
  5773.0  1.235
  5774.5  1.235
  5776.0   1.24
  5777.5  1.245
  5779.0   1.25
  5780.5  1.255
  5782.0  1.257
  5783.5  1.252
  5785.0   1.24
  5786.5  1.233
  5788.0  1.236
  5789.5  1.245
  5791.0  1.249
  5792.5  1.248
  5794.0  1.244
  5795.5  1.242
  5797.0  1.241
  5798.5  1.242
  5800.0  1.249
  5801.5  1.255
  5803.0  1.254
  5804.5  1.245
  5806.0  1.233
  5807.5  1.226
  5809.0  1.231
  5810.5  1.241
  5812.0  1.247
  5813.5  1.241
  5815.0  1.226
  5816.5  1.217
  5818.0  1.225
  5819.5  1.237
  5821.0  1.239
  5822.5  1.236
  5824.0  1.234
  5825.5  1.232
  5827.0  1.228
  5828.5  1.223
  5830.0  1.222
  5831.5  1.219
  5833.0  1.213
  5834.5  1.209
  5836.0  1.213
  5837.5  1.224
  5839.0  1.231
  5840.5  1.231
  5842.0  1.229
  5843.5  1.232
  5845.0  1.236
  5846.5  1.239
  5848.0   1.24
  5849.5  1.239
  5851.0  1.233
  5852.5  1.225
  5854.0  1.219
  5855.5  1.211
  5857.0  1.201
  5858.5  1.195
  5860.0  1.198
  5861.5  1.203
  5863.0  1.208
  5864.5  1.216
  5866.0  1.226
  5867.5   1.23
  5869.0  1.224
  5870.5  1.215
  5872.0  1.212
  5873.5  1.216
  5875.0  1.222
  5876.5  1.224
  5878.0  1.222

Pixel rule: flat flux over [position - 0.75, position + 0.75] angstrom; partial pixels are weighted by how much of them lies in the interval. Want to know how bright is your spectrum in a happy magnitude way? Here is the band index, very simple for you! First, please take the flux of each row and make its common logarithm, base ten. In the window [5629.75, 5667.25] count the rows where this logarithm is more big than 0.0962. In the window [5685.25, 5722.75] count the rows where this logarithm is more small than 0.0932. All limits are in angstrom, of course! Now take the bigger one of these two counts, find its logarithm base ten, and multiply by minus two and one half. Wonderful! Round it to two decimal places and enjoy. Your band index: -3.25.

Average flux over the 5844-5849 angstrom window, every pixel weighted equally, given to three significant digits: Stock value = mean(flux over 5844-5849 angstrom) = 1.24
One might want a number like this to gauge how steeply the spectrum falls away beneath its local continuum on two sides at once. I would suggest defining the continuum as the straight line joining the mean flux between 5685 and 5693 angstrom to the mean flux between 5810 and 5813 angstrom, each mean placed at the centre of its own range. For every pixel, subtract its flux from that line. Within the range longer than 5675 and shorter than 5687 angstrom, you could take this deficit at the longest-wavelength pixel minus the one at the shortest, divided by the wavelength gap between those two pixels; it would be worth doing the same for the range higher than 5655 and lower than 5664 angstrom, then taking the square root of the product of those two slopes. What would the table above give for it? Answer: 0.0007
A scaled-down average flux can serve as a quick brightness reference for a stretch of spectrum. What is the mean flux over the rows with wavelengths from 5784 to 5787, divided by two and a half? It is 0.495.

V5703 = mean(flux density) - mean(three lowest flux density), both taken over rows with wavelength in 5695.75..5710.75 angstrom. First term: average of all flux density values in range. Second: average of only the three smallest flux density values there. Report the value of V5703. 0.0102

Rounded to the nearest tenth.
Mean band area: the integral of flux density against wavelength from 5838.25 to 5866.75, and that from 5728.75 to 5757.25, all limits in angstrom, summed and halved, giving 35.3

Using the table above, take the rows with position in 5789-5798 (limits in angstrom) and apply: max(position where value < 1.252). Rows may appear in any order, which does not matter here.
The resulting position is 5797.0 angstrom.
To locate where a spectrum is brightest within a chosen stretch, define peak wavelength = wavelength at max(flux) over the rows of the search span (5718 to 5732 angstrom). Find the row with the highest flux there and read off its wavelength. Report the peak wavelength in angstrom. 5731.0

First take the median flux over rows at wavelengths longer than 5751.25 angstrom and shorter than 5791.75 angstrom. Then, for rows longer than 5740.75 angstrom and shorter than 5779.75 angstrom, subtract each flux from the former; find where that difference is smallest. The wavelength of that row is 5747.5 angstrom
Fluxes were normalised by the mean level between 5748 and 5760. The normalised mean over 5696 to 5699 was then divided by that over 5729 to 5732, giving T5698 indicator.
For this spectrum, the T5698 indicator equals 1.007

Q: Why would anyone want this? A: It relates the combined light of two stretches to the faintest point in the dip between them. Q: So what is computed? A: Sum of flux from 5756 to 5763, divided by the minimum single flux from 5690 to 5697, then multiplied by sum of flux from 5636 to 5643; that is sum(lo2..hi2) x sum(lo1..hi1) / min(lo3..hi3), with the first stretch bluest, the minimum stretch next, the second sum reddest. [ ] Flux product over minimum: 31.6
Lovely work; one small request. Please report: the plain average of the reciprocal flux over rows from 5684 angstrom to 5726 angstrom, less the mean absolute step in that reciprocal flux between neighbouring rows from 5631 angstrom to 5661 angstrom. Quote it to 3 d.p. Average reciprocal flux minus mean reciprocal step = 0.790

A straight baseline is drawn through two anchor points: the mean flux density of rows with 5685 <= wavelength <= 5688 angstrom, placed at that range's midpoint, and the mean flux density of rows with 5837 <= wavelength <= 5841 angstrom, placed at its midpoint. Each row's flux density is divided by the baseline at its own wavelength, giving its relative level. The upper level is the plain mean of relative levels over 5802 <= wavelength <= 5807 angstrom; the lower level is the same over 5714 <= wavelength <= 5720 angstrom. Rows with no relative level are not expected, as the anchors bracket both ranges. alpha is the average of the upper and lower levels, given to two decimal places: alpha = 1.01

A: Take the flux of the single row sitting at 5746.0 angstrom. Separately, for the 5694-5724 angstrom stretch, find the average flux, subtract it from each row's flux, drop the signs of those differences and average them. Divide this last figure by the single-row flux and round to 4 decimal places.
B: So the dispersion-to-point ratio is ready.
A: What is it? 0.0052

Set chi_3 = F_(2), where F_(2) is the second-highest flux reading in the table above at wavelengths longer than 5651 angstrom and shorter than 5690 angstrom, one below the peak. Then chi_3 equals 1.27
